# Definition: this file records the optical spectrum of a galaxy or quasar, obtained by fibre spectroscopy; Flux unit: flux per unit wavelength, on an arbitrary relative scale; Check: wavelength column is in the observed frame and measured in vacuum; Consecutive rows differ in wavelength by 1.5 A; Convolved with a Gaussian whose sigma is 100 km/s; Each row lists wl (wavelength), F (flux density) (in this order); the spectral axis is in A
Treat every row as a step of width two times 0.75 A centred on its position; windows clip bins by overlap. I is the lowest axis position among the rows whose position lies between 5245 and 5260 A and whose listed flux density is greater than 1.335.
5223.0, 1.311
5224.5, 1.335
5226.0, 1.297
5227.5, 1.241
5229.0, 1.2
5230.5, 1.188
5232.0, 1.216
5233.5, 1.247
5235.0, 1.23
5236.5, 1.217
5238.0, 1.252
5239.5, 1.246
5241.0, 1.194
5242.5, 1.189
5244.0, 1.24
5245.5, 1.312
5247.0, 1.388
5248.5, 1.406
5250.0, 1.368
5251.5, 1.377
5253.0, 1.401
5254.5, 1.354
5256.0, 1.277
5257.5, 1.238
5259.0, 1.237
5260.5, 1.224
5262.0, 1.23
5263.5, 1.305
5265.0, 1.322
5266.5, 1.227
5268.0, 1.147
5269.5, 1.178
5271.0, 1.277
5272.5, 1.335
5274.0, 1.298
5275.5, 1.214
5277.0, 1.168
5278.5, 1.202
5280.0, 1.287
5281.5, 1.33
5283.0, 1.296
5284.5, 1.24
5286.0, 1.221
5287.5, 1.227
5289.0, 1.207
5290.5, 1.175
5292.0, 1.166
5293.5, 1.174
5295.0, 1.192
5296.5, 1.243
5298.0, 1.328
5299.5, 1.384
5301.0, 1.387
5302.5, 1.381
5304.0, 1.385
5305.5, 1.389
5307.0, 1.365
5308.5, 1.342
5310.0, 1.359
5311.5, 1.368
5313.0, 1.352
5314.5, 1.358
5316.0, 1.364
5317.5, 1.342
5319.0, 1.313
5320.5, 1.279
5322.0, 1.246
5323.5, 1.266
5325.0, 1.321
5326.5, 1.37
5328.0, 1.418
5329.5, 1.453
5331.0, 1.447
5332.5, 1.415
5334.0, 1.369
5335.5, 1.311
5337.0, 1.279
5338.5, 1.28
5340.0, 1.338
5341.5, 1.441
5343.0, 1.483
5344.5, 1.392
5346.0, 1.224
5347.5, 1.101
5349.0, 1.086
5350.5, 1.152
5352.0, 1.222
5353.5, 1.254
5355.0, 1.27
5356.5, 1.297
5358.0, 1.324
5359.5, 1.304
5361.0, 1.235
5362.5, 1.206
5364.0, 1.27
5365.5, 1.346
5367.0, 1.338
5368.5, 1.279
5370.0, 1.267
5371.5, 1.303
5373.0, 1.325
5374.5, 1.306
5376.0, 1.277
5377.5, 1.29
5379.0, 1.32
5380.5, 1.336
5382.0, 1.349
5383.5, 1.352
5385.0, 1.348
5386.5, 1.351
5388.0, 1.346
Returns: 5247.0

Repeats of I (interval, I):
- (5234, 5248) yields 5247.0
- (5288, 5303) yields 5299.5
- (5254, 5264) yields 5254.5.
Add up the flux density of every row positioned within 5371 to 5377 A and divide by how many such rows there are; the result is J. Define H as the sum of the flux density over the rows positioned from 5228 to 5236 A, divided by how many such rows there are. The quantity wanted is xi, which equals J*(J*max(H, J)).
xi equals 2.21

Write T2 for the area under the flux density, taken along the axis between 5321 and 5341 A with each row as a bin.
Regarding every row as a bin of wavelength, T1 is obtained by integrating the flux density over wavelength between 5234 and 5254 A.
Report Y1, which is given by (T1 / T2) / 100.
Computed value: 0.0096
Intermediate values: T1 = 25.9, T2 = 26.9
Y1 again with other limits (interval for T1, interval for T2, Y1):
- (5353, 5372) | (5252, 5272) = 0.0096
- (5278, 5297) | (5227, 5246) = 0.0100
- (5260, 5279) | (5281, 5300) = 0.0100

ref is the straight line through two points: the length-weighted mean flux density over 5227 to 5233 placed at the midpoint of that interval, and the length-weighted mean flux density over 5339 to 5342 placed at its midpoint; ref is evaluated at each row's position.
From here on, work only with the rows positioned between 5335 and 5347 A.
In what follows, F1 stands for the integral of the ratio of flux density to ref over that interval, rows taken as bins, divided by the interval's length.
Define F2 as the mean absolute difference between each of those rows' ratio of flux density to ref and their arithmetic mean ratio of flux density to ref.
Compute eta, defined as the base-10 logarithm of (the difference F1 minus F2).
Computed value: -0.035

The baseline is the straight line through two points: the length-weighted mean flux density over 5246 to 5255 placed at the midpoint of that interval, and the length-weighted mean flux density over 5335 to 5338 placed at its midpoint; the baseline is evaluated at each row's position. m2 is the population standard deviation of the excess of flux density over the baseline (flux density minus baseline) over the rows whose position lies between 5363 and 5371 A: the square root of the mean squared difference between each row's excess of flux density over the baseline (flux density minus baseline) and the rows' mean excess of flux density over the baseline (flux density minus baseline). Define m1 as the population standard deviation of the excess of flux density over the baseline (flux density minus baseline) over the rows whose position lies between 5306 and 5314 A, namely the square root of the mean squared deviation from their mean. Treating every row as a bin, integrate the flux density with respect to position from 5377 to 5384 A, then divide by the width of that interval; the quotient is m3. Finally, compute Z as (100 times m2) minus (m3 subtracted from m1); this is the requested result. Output 4.7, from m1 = 0.010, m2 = 0.034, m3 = 1.33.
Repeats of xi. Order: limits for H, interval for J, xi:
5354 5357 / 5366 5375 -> 2.21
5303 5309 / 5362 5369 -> 2.27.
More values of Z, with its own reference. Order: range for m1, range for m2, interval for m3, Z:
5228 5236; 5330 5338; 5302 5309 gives 7.4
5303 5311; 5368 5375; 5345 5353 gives 3.4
